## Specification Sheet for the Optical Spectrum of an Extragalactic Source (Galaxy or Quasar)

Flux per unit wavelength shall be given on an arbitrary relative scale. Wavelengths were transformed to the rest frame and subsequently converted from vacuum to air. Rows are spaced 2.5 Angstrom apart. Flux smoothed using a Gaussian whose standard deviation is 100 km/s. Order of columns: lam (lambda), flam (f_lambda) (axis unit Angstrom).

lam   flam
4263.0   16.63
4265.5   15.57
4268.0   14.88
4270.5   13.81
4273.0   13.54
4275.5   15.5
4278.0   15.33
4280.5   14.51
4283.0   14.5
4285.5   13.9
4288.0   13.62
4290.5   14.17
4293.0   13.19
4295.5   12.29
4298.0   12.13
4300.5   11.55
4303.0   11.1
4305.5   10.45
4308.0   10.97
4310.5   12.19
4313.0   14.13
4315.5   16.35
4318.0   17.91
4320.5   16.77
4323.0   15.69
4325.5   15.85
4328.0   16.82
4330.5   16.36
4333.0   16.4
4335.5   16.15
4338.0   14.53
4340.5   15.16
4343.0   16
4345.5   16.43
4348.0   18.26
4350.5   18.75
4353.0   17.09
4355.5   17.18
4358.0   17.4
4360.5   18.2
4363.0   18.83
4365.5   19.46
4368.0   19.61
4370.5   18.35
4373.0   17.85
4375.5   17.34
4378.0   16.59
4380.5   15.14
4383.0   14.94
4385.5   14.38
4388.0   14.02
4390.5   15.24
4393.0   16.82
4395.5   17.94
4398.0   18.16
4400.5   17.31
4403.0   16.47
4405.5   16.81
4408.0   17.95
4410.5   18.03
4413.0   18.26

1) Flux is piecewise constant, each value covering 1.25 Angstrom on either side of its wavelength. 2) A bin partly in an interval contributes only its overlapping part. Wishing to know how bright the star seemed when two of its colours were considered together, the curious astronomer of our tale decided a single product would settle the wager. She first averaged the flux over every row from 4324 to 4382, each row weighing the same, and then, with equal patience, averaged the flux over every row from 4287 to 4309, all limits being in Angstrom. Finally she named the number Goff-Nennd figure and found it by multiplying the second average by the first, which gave 208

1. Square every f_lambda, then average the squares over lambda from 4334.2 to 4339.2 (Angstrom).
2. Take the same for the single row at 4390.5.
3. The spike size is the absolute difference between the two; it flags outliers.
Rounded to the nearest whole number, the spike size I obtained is 4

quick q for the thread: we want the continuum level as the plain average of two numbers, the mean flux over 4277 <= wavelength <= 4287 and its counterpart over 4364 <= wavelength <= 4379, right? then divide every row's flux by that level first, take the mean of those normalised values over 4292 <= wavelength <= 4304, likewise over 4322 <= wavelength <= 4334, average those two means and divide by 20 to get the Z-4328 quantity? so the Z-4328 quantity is 0.043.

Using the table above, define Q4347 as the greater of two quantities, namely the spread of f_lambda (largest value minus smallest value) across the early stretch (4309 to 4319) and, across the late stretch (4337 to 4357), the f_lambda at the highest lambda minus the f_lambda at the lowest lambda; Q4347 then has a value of 5.7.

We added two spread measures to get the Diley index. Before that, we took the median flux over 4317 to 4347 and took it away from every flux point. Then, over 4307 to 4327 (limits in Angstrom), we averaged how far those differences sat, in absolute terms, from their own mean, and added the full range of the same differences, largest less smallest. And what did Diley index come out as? 9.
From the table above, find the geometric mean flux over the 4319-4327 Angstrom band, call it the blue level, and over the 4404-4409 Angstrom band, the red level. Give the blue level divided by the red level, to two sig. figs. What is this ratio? 0.93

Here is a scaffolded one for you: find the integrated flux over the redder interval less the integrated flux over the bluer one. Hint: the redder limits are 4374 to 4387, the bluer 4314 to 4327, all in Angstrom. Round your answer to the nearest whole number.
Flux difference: -10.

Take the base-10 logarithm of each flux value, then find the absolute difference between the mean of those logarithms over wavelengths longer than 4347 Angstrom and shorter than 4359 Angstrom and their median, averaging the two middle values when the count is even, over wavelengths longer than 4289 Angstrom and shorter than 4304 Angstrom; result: 0.162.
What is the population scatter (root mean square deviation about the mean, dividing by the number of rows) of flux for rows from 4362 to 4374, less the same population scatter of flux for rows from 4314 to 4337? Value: 0.0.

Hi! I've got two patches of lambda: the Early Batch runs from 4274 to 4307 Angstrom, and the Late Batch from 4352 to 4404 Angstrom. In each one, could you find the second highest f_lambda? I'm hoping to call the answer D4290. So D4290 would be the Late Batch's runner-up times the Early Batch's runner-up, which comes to 298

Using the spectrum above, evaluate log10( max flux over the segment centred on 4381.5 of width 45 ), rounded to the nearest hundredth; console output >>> 1.29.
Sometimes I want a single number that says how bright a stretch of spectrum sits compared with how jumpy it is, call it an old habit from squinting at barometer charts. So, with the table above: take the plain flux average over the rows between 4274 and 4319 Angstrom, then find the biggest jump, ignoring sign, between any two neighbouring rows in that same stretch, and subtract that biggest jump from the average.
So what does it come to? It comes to 11.3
